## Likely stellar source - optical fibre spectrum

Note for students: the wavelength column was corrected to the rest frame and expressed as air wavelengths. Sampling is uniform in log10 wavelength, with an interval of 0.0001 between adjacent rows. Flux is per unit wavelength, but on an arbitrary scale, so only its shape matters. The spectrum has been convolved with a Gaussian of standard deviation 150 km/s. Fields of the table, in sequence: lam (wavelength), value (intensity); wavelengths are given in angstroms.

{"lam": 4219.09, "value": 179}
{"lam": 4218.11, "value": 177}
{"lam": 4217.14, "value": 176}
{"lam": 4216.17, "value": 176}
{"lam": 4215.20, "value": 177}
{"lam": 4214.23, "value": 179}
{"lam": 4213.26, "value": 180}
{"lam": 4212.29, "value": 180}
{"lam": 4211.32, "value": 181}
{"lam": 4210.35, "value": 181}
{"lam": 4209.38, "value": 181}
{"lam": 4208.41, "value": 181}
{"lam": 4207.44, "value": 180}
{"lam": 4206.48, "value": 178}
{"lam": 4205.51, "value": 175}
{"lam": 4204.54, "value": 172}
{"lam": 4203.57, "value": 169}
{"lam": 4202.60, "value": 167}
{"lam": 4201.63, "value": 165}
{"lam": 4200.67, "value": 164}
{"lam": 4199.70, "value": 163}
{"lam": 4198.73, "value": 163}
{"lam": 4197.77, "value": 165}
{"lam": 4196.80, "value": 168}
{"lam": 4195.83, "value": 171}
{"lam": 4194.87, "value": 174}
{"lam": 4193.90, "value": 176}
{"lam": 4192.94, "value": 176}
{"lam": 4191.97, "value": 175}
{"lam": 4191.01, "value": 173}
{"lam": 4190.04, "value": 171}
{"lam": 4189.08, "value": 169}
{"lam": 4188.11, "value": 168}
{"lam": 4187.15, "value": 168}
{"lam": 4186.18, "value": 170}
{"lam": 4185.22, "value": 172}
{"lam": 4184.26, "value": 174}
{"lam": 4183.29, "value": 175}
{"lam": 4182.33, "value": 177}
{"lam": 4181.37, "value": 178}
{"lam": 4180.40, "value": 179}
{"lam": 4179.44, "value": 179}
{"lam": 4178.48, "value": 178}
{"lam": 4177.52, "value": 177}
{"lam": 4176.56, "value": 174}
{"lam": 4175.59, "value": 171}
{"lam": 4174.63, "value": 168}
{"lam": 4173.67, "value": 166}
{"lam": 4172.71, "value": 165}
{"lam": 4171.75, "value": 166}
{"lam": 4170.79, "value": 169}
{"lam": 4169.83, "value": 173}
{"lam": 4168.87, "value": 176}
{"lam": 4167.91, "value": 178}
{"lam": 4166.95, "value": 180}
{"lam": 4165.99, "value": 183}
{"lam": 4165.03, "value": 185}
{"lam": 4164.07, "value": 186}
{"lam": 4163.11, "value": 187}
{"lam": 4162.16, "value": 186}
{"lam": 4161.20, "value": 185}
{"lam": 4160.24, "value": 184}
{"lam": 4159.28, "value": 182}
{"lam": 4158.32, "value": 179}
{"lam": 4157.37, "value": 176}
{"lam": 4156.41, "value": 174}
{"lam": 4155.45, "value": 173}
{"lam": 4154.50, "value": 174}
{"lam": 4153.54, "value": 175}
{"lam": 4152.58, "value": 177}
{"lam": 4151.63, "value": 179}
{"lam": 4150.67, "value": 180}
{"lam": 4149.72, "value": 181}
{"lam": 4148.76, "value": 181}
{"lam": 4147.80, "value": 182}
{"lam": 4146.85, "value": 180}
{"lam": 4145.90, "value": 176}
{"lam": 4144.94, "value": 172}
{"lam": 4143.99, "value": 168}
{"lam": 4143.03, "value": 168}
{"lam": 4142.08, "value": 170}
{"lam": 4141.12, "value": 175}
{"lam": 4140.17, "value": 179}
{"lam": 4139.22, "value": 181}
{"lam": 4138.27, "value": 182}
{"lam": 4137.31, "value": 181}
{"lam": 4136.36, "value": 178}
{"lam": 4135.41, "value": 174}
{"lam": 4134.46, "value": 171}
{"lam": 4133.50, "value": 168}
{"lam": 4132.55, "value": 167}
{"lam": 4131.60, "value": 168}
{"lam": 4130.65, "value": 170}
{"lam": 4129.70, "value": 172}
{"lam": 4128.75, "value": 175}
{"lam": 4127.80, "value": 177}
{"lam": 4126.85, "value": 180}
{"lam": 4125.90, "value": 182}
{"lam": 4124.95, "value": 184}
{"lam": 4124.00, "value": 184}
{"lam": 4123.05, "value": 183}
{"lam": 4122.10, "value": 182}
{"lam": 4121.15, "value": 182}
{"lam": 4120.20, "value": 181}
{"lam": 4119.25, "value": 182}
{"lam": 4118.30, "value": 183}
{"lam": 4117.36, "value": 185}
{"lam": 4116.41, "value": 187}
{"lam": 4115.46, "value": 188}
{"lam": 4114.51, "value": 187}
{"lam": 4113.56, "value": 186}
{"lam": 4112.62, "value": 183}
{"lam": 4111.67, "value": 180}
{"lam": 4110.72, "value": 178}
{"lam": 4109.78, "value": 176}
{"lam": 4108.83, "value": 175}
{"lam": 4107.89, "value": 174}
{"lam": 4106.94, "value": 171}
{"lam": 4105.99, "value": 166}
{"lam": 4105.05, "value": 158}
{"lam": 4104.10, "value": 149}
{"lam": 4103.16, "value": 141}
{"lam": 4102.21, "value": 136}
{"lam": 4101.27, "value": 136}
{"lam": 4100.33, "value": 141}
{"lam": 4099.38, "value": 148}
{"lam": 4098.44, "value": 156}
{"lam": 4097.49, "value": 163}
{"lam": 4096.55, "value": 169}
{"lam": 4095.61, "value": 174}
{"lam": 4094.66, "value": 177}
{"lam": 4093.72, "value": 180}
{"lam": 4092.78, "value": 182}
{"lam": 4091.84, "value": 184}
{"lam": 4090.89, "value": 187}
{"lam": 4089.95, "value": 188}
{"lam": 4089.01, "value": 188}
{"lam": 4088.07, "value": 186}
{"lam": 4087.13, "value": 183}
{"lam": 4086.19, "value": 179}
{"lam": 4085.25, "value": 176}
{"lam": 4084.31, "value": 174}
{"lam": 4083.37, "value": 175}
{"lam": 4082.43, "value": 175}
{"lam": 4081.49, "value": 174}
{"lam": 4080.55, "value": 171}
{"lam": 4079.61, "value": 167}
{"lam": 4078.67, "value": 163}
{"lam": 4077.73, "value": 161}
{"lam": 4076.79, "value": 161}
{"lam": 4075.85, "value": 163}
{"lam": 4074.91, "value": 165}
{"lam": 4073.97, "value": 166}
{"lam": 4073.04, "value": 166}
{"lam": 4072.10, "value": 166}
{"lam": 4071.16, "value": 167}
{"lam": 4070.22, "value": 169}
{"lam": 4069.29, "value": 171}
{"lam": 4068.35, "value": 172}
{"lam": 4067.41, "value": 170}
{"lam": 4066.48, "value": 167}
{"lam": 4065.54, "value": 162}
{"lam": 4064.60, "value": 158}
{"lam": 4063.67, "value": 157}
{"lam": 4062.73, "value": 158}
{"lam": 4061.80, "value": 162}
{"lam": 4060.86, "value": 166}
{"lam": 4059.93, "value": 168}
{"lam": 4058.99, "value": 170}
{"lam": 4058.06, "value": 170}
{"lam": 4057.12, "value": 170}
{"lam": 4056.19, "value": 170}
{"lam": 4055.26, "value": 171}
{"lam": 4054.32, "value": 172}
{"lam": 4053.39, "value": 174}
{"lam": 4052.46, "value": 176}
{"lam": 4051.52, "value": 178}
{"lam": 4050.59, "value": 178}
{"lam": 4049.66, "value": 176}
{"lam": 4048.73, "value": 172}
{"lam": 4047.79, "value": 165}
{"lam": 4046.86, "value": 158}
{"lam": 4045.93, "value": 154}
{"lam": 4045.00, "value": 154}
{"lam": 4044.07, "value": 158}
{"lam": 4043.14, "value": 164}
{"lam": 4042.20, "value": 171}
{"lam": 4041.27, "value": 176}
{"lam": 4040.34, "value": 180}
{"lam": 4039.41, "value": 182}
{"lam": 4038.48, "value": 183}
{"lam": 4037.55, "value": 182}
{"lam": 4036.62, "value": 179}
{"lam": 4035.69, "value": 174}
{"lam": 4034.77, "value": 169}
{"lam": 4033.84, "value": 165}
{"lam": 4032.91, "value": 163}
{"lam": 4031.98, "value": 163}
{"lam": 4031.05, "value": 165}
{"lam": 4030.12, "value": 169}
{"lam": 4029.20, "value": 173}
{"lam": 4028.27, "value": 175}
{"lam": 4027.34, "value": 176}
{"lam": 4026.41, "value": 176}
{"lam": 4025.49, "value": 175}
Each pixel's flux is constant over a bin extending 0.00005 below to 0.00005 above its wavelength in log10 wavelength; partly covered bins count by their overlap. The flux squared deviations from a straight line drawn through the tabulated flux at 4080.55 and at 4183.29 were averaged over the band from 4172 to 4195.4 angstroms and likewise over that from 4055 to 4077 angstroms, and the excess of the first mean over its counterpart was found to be -18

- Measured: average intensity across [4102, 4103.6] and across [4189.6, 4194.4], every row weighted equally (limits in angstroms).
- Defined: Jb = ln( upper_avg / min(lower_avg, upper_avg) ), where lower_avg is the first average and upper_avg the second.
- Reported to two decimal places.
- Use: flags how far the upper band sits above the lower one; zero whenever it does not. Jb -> 0.23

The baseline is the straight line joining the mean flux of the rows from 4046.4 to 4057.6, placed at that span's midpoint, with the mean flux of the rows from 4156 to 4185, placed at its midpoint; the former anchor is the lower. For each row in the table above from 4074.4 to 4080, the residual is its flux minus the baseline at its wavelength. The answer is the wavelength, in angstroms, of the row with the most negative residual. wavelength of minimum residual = 4077.73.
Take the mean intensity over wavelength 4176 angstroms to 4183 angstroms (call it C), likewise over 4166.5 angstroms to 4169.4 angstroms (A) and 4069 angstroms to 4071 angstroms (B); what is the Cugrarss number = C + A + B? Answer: 525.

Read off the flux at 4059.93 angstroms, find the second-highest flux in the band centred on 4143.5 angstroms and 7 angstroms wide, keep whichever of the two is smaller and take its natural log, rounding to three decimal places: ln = 5.124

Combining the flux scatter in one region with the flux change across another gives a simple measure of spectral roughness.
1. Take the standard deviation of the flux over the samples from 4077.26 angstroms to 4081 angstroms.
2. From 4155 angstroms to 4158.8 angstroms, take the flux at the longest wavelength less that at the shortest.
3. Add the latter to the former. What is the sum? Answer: 10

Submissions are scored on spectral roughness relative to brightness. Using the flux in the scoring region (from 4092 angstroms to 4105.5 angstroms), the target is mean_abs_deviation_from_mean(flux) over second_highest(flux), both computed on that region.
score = 0.0778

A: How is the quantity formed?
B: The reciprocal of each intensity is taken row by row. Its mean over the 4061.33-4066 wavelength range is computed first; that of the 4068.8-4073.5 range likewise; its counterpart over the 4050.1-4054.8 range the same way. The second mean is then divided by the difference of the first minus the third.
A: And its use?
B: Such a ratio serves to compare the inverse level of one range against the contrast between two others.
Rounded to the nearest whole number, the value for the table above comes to 10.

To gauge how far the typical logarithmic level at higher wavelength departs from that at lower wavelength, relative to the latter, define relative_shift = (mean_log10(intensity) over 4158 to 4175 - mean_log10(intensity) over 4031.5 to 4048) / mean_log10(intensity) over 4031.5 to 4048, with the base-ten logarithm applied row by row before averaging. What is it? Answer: 0.010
